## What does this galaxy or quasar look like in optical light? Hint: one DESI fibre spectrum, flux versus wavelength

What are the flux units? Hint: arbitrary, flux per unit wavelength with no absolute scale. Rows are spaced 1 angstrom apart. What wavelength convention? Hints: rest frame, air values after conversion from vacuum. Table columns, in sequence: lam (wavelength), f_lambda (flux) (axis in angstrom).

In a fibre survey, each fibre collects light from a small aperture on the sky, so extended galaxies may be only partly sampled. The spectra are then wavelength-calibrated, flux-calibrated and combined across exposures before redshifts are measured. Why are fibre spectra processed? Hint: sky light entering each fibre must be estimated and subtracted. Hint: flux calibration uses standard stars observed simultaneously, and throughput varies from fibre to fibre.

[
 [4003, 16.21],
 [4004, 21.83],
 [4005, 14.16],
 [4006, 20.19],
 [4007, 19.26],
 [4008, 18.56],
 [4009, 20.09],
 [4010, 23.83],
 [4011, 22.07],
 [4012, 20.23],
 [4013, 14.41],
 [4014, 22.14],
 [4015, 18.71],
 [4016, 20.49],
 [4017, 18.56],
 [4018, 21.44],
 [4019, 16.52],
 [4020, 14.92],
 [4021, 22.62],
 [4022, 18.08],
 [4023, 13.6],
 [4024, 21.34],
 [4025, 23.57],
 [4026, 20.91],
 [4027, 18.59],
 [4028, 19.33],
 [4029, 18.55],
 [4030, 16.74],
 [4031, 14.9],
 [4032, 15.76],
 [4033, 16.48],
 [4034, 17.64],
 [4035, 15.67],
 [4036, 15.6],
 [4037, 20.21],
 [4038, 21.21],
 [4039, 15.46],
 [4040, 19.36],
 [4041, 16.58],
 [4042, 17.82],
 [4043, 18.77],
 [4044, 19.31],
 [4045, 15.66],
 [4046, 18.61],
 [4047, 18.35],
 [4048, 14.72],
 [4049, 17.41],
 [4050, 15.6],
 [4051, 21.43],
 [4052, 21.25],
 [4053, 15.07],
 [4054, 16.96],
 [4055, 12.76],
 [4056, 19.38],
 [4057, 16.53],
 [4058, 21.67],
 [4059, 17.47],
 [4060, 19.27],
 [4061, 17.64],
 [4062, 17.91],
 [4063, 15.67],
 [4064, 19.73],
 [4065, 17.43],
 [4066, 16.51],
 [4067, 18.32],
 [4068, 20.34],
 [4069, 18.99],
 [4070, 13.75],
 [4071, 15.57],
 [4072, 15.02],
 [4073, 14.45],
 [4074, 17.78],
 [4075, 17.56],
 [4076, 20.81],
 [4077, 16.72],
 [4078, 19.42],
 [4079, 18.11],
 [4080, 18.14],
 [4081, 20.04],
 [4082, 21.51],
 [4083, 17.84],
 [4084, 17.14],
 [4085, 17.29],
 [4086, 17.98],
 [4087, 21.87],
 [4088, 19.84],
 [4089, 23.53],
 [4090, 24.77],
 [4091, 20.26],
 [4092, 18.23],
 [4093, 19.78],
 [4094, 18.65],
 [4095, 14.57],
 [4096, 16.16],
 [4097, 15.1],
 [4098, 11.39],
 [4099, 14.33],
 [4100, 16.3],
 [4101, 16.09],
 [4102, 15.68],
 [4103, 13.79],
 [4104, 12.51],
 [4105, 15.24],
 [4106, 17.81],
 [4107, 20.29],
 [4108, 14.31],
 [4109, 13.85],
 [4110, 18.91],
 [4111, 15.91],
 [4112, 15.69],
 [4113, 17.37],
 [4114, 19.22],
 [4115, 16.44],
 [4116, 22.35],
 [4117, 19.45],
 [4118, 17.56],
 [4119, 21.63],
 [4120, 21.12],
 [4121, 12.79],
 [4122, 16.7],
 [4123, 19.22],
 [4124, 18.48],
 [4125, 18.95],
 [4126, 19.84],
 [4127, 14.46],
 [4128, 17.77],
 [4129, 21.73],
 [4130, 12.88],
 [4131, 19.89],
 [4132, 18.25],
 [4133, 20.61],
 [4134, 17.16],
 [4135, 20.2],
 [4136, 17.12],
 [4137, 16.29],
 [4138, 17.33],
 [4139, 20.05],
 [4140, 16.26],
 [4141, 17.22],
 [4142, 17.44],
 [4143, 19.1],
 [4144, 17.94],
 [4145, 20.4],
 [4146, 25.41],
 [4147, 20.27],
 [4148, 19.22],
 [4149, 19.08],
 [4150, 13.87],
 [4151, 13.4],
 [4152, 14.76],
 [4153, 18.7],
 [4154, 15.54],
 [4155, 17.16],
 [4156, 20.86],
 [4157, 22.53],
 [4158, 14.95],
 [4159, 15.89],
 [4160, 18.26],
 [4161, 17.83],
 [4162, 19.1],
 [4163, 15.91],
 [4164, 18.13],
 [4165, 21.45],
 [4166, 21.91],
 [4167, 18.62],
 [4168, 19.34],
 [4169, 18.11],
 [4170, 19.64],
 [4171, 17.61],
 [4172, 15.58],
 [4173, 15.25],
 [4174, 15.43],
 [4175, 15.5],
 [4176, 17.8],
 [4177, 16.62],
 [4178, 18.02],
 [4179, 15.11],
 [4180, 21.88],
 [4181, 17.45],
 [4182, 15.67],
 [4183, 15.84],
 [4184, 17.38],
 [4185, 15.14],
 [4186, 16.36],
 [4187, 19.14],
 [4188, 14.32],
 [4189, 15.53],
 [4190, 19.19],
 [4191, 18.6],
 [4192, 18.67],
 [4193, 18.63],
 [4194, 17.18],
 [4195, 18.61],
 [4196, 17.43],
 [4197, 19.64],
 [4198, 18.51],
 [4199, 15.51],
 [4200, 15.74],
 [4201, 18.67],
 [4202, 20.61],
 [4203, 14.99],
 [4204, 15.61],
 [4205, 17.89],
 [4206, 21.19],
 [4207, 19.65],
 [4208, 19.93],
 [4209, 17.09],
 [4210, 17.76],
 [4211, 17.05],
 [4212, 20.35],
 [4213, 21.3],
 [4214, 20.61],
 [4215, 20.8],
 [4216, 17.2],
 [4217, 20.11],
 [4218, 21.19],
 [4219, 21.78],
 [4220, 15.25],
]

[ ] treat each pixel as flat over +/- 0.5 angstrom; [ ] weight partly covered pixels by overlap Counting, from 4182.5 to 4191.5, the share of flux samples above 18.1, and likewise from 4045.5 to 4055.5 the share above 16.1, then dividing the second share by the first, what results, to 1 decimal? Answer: 1.8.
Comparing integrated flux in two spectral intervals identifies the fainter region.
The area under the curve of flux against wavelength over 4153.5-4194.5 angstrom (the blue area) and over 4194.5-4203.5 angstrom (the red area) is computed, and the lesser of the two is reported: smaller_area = 160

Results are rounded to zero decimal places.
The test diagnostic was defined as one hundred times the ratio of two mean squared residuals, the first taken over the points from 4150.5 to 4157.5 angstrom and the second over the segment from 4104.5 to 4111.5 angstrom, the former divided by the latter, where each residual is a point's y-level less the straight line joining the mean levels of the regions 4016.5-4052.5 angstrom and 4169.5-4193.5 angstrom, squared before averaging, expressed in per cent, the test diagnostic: 159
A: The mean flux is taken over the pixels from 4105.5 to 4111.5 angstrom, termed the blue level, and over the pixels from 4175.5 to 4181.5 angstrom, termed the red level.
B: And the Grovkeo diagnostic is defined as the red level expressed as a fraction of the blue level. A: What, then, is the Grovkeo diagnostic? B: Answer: 1.06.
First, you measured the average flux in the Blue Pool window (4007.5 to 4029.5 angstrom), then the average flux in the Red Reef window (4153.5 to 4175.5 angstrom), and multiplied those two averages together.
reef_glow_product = 349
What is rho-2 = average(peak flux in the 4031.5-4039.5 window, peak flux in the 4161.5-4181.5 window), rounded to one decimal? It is 21.6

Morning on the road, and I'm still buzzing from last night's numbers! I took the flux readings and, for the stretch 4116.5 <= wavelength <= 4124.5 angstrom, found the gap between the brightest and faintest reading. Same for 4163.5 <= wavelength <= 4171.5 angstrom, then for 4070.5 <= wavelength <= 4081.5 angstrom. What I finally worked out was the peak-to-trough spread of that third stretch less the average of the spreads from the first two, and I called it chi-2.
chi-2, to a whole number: 0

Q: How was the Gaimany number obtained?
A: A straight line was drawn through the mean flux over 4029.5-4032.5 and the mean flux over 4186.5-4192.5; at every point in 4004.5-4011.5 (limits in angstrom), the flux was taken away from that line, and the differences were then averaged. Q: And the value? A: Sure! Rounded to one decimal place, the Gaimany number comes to -4.2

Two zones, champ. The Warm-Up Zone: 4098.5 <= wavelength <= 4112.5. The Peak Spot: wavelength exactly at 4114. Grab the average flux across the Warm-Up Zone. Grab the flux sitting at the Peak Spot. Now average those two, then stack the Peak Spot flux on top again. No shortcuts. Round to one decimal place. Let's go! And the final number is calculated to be 36.7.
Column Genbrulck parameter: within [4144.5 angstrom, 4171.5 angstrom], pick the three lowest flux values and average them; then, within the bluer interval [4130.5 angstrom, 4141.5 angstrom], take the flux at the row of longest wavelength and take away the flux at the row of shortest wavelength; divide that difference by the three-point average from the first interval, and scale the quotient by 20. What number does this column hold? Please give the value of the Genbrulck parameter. -3.8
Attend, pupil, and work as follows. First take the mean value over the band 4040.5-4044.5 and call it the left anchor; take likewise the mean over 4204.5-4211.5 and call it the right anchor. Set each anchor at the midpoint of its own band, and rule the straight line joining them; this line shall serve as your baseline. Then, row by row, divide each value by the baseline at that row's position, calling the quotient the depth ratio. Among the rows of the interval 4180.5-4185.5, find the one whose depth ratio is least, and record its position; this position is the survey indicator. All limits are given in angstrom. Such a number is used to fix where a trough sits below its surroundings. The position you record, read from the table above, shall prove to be 4185 angstrom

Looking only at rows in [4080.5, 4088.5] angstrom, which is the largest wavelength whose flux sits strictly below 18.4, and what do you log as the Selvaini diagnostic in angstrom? 4086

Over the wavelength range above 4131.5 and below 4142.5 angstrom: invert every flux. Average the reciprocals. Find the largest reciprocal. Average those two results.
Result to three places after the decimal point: 0.059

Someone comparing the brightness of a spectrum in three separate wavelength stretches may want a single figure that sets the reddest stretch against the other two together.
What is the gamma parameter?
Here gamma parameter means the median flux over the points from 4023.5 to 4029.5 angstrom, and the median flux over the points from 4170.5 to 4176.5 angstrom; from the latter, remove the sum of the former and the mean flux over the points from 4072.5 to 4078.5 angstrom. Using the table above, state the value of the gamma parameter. -22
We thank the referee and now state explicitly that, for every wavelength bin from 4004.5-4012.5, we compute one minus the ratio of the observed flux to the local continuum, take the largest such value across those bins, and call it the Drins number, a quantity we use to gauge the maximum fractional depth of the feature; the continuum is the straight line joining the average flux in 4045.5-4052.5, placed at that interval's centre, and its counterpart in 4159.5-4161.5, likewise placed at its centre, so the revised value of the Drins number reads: 0.224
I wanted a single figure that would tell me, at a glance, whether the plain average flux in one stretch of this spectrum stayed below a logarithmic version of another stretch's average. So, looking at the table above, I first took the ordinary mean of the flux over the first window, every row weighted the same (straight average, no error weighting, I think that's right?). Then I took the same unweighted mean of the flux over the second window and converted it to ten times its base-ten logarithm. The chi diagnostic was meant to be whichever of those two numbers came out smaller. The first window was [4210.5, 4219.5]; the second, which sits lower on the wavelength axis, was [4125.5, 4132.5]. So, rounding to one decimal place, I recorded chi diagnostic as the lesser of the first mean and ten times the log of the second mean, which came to 12.5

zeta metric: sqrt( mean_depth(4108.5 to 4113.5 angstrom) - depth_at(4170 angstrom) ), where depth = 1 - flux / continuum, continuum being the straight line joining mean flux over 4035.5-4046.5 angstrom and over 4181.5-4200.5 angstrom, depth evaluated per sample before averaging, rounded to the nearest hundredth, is 0.46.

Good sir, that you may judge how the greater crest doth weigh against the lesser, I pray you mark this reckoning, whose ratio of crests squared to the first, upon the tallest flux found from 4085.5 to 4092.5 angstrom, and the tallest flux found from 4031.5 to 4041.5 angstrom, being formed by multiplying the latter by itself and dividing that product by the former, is 18.2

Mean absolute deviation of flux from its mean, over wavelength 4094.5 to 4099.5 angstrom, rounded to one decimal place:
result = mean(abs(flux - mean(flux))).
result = 1.2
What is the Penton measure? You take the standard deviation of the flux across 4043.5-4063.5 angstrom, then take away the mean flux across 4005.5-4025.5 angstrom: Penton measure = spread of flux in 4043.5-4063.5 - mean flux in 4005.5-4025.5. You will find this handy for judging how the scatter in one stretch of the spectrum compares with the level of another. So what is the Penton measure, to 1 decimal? -17.2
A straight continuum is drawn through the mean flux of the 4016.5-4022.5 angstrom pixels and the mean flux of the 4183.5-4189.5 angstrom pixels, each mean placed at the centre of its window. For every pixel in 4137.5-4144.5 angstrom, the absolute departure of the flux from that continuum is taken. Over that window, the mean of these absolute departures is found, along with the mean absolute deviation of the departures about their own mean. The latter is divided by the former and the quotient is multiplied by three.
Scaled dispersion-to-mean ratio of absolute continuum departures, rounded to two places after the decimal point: 2.18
